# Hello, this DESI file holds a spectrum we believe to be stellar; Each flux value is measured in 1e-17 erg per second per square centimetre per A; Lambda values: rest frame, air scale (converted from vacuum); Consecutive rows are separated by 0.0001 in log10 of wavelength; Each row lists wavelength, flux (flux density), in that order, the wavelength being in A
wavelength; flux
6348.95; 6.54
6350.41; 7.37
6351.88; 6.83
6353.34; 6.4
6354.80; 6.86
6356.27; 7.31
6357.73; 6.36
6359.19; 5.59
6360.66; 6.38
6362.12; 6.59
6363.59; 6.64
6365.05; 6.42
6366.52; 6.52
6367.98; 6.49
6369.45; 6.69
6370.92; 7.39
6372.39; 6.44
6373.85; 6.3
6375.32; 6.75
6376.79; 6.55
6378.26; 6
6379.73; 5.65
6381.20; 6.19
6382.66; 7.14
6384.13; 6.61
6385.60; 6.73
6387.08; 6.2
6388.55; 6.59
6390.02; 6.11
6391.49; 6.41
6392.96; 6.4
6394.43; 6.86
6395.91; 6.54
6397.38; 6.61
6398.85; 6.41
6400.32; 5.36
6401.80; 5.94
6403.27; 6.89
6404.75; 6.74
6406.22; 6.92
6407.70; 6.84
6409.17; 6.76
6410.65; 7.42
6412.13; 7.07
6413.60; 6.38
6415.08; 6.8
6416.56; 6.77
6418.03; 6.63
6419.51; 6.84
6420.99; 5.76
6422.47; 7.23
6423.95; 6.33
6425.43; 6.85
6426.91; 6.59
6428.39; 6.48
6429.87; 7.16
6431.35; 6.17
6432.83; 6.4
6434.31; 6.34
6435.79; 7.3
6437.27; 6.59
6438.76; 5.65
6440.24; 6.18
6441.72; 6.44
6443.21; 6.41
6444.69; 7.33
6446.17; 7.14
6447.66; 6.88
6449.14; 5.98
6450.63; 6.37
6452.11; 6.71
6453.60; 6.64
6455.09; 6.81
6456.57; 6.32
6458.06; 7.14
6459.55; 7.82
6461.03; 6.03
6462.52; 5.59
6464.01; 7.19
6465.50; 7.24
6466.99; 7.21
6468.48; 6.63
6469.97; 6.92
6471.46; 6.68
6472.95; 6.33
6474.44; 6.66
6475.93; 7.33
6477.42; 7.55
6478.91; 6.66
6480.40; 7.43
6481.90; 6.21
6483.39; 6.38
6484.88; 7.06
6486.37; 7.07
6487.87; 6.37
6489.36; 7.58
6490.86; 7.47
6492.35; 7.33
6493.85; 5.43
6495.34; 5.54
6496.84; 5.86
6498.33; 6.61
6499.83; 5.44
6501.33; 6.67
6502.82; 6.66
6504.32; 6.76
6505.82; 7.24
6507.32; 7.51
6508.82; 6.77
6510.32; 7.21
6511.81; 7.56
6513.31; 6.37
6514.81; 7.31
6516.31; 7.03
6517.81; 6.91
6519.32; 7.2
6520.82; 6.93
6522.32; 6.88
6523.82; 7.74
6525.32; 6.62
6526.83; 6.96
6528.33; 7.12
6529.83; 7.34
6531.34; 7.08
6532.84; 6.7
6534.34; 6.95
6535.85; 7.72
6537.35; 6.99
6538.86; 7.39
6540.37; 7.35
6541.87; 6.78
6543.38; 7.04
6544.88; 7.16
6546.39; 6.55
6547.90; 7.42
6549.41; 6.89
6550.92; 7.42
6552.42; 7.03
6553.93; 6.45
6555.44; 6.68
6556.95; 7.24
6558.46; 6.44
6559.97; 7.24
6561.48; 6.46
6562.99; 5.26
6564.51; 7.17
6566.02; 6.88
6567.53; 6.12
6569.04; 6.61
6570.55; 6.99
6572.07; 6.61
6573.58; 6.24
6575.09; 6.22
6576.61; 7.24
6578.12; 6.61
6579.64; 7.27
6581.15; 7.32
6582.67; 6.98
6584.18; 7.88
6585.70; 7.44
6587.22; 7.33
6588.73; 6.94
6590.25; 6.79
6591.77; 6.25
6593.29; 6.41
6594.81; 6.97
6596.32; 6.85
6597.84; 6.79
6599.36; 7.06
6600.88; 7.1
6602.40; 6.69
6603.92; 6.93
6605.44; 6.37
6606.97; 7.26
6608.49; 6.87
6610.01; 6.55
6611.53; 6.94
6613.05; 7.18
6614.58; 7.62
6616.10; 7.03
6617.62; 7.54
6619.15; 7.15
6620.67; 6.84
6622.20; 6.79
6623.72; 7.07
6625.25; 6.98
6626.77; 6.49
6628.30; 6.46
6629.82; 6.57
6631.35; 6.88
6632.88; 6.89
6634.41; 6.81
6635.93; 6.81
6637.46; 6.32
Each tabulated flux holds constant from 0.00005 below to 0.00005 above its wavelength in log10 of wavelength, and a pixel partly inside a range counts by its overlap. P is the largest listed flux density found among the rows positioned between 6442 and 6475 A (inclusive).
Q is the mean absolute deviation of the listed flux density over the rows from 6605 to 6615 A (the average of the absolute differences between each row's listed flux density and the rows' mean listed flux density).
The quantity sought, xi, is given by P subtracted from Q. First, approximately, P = 7.82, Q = 0.329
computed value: -7.49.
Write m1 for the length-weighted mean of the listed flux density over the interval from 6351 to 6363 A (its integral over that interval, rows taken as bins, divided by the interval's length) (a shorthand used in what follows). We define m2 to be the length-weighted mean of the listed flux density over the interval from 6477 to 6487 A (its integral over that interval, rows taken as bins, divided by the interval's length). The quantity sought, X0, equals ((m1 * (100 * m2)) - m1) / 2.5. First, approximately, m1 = 6.55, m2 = 6.9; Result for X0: 1802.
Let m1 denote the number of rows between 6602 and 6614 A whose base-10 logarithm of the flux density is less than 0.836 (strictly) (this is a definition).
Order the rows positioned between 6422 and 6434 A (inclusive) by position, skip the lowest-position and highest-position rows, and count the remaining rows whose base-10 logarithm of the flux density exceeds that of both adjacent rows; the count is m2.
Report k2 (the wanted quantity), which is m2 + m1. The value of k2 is 5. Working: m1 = 3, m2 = 2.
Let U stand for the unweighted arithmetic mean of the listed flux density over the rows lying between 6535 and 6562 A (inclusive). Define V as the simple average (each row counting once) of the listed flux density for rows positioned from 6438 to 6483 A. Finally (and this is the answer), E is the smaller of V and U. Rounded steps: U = 7.01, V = 6.72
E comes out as 6.72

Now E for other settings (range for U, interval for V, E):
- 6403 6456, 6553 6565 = 6.62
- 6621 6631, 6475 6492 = 6.73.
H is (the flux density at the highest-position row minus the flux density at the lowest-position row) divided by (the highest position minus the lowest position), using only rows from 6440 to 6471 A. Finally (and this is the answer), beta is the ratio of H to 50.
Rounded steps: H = 0.02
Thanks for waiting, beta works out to 0.0005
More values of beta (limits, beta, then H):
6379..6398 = 0.0011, 0.05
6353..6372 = 0.0011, 0.06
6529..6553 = -0.0003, -0.01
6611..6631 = -0.0004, -0.02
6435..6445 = 0.0001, 0.00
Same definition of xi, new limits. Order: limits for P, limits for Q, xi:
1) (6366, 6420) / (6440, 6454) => -7.09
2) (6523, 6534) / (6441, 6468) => -7.28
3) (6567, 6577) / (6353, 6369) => -6.99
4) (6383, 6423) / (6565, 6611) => -7.10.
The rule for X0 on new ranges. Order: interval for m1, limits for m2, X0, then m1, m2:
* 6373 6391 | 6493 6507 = 1609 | 6.40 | 6.3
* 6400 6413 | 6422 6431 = 1801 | 6.70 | 6.7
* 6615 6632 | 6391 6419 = 1827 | 6.91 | 6.6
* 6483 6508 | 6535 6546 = 1906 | 6.65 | 7.2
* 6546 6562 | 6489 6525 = 1883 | 6.91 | 6.8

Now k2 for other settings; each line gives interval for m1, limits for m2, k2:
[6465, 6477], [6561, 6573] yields 6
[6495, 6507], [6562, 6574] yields 9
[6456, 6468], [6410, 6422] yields 5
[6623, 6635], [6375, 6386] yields 5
